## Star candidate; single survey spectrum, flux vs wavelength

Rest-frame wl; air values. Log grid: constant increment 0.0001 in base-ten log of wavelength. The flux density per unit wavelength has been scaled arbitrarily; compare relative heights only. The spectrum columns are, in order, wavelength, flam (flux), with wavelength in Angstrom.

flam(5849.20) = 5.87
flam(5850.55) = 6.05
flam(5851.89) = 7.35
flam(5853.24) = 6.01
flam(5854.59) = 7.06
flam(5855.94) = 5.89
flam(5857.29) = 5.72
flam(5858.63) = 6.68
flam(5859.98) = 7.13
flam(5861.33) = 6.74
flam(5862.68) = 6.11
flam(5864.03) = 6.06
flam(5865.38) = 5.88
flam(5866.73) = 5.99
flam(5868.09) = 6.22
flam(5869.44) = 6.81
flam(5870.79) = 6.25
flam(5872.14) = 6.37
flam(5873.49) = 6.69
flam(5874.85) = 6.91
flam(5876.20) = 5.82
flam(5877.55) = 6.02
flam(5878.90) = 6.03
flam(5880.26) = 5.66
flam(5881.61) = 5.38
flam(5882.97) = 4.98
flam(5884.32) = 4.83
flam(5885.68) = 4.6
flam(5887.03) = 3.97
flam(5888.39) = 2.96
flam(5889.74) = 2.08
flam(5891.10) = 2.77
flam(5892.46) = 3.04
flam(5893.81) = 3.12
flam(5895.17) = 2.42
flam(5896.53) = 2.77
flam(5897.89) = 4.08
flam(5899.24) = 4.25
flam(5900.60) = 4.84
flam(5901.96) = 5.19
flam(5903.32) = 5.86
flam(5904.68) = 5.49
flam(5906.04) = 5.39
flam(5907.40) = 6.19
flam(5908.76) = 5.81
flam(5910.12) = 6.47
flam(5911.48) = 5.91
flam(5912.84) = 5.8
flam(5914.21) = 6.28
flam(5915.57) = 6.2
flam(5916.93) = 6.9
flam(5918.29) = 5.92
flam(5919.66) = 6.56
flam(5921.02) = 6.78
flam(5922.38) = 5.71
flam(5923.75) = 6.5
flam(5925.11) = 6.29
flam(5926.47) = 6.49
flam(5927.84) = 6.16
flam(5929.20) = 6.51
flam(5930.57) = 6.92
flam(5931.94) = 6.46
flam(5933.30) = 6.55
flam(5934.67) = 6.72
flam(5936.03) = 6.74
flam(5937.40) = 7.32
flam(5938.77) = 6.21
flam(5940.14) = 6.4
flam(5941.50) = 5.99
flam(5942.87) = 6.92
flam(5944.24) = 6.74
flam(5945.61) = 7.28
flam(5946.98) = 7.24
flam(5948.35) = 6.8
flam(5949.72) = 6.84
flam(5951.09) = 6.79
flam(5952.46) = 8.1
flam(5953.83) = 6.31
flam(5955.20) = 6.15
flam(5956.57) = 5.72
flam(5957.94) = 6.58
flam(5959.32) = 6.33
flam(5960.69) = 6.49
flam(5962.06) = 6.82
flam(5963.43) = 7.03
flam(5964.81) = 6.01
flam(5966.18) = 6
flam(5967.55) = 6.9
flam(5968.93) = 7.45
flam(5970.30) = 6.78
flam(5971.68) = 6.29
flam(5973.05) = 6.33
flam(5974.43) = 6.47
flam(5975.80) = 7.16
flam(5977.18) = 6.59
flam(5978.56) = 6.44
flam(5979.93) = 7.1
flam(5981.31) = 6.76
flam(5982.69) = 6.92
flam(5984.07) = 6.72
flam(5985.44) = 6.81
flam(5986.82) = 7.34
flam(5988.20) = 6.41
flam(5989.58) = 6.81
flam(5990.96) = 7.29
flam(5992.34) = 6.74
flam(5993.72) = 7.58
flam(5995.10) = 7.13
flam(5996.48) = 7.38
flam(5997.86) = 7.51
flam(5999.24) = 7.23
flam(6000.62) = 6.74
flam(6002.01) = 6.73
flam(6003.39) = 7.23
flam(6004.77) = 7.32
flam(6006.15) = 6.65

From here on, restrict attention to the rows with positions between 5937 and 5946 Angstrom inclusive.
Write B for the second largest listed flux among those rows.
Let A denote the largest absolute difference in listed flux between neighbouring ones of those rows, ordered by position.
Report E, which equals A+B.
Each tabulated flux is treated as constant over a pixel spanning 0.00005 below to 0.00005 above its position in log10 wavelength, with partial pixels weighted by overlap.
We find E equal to 8.4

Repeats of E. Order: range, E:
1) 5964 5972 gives 7.8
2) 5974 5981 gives 7.8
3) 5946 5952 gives 7.3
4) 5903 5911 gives 7.0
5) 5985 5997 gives 8.3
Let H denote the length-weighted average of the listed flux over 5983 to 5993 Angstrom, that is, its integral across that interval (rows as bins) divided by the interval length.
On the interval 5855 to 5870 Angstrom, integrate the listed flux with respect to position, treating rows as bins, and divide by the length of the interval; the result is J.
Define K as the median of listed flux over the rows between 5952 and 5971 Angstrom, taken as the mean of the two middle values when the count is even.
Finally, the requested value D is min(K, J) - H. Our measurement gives -1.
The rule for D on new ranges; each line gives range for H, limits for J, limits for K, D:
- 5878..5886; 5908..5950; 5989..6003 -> 1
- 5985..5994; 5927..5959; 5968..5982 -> 0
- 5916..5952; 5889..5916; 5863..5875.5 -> -2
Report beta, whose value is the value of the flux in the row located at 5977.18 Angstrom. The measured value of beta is 6.59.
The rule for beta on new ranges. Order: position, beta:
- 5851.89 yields 7.35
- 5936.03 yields 6.74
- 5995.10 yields 7.13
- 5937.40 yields 7.32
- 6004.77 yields 7.32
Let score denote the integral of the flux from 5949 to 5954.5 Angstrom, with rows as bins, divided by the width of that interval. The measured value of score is 7.01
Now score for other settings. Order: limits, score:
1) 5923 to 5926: 6.39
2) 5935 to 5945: 6.63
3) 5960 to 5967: 6.49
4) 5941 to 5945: 6.58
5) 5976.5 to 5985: 6.76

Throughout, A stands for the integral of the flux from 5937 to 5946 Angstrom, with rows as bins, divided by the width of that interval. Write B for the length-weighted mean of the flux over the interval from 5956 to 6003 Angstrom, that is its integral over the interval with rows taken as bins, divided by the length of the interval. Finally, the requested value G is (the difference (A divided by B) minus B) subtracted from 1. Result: 6.81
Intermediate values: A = 6.65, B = 6.79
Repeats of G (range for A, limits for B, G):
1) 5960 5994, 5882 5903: 3.00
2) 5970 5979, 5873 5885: 5.66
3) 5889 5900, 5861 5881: 6.73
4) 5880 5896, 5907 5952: 6.93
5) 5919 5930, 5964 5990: 6.75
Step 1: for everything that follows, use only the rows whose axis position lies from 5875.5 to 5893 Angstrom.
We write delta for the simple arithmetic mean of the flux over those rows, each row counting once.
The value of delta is 4.47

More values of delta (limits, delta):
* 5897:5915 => 5.50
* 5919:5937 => 6.49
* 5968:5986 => 6.76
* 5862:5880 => 6.24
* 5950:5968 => 6.56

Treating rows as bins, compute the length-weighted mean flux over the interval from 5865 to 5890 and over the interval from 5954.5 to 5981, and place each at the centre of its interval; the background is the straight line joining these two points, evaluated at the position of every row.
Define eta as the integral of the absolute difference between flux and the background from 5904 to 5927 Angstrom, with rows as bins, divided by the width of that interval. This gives 0.37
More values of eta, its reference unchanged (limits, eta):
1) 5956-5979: 0.35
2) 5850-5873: 1.07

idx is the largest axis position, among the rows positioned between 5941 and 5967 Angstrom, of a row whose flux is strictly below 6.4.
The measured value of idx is 5966.18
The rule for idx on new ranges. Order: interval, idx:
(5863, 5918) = 5915.57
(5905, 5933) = 5927.84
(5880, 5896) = 5895.17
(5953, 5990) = 5973.05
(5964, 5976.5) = 5973.05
